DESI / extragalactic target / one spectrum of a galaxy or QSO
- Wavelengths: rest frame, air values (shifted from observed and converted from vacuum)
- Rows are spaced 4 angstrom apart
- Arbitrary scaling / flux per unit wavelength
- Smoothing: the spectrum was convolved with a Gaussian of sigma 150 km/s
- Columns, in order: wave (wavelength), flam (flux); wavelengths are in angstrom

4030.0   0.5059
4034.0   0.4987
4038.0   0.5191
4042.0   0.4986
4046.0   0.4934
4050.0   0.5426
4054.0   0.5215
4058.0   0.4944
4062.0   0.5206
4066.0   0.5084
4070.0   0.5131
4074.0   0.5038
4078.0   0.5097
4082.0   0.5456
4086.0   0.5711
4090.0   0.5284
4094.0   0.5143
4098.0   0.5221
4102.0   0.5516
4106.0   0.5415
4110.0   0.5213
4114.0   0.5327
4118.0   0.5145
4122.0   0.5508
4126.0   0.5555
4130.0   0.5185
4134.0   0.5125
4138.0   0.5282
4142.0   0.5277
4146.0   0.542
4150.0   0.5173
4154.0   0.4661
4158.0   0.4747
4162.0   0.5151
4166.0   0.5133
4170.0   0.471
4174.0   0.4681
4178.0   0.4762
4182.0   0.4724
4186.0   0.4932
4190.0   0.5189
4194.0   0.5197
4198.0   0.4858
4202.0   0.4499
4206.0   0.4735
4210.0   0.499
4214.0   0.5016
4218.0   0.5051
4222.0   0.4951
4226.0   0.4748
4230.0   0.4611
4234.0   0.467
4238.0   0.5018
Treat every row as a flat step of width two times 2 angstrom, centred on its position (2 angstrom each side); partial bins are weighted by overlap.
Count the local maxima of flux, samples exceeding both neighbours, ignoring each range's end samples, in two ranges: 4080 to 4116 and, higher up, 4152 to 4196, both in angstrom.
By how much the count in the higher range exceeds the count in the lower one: 0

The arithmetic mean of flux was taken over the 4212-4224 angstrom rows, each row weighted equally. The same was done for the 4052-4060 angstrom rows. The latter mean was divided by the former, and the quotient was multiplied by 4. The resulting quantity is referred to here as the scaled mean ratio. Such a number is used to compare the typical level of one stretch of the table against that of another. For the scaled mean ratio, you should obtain 4.1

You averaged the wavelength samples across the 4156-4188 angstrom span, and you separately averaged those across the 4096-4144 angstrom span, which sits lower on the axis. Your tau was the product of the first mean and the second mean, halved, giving 0.129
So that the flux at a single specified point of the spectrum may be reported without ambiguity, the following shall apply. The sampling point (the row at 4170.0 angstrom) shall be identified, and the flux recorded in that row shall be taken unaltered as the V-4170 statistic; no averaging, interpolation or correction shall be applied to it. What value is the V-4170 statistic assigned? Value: 0.471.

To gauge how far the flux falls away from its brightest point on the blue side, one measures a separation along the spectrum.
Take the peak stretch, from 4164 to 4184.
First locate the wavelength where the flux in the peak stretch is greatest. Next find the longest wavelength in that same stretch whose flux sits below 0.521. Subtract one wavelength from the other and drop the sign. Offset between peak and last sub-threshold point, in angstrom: 16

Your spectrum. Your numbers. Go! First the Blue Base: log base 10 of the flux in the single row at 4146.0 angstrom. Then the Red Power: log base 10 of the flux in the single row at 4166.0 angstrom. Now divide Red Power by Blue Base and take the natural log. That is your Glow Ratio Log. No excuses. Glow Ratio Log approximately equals 0.09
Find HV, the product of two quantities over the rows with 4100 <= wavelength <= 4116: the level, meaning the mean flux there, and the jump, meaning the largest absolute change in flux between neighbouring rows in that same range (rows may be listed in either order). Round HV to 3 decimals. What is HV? 0.011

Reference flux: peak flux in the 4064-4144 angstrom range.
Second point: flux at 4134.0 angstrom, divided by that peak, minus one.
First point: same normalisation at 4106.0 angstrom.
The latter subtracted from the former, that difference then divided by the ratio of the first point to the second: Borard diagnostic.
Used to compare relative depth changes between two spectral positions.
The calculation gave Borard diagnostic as -0.10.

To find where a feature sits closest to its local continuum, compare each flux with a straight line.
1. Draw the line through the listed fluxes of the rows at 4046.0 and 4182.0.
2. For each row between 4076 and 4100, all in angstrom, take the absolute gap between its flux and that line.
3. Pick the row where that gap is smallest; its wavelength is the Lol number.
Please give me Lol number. 4078.0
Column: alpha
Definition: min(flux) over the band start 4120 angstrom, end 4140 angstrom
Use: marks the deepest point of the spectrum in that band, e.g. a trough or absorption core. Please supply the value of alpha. 0.5125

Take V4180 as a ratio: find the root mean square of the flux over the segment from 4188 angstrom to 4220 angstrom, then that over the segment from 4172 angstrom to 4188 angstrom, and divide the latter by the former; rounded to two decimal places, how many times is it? 0.97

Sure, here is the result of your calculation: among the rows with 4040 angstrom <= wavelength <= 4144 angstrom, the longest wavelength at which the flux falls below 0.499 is 4058.0 angstrom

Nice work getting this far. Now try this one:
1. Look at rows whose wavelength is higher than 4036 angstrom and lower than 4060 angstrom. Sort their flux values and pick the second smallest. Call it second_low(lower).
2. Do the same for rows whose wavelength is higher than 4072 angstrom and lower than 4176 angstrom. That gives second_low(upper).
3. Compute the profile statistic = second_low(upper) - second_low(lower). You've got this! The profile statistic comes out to -0.026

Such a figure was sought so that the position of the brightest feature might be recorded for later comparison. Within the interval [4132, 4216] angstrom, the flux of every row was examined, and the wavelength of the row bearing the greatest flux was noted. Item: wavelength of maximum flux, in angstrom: 4146.0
